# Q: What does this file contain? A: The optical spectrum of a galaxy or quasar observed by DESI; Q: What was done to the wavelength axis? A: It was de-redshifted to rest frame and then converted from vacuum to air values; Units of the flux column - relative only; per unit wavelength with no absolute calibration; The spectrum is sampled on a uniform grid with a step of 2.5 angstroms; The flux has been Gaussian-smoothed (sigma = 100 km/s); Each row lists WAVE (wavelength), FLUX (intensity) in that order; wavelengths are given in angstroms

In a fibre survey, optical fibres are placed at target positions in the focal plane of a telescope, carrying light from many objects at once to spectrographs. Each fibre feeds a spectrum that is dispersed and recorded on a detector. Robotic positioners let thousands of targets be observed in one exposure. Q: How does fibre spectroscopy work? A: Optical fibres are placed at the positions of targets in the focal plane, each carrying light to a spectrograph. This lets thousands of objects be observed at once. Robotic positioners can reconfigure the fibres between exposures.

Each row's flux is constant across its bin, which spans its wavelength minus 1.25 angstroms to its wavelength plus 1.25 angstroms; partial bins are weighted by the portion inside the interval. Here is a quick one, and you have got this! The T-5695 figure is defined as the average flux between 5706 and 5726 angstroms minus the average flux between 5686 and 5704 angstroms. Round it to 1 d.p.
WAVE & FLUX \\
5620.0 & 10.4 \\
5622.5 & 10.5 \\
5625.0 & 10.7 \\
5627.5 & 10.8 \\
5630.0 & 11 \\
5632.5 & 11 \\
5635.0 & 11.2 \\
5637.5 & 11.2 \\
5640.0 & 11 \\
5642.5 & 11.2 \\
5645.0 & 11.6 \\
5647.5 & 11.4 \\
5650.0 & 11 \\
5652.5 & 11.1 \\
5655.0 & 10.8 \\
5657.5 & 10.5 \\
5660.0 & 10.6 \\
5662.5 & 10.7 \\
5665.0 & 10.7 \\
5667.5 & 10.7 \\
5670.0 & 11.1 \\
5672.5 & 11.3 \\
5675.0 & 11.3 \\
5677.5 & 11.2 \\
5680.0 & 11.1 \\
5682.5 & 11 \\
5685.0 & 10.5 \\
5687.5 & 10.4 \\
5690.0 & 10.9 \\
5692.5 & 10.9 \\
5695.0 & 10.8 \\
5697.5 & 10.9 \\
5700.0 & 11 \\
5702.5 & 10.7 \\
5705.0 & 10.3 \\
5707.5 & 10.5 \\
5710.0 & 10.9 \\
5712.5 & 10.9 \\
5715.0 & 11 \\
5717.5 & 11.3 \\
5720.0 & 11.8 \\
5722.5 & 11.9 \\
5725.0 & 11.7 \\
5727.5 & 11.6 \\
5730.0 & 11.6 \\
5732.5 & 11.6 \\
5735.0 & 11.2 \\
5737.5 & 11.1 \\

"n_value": 0.4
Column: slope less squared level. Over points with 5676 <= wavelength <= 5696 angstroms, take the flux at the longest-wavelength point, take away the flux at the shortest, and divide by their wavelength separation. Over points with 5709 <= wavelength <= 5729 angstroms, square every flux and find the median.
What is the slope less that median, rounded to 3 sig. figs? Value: -131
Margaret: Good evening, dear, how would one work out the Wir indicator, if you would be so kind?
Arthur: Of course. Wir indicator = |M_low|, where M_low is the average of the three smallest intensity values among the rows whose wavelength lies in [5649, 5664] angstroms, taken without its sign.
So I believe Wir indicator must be 10.6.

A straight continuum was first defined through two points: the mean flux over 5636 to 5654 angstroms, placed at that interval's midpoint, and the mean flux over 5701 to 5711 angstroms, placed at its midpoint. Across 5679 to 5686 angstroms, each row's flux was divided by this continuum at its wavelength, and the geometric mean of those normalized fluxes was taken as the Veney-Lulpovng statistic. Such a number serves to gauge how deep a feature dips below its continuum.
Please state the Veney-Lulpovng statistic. 1.00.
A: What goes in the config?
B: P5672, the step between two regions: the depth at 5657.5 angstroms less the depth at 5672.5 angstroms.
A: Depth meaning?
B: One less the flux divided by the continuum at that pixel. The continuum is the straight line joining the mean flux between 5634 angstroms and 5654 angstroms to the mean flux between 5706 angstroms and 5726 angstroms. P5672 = 0.07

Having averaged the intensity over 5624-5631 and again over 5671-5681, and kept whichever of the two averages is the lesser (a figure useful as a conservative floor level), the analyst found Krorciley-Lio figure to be 10.83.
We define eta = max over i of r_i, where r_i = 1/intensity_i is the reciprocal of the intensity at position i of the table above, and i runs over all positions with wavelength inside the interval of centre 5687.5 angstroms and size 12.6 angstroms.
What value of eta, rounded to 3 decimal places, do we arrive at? 0.096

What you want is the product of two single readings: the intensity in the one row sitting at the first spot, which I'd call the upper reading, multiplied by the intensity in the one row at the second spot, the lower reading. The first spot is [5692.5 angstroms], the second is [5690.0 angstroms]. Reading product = 119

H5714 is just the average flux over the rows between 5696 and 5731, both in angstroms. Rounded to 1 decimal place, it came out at 11.1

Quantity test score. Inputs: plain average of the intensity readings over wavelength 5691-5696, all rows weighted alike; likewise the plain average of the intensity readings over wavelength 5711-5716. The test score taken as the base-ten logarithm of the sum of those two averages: 1.34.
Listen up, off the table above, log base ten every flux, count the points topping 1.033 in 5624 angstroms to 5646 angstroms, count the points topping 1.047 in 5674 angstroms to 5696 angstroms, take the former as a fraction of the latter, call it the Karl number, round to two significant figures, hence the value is 4.0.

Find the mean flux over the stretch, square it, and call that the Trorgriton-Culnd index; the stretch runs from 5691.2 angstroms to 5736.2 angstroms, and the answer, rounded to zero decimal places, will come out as 124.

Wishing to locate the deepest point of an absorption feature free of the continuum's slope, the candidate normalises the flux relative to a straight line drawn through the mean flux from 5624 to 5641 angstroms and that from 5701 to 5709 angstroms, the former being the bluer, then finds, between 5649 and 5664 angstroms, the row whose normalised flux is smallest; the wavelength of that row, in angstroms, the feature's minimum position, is 5657.5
